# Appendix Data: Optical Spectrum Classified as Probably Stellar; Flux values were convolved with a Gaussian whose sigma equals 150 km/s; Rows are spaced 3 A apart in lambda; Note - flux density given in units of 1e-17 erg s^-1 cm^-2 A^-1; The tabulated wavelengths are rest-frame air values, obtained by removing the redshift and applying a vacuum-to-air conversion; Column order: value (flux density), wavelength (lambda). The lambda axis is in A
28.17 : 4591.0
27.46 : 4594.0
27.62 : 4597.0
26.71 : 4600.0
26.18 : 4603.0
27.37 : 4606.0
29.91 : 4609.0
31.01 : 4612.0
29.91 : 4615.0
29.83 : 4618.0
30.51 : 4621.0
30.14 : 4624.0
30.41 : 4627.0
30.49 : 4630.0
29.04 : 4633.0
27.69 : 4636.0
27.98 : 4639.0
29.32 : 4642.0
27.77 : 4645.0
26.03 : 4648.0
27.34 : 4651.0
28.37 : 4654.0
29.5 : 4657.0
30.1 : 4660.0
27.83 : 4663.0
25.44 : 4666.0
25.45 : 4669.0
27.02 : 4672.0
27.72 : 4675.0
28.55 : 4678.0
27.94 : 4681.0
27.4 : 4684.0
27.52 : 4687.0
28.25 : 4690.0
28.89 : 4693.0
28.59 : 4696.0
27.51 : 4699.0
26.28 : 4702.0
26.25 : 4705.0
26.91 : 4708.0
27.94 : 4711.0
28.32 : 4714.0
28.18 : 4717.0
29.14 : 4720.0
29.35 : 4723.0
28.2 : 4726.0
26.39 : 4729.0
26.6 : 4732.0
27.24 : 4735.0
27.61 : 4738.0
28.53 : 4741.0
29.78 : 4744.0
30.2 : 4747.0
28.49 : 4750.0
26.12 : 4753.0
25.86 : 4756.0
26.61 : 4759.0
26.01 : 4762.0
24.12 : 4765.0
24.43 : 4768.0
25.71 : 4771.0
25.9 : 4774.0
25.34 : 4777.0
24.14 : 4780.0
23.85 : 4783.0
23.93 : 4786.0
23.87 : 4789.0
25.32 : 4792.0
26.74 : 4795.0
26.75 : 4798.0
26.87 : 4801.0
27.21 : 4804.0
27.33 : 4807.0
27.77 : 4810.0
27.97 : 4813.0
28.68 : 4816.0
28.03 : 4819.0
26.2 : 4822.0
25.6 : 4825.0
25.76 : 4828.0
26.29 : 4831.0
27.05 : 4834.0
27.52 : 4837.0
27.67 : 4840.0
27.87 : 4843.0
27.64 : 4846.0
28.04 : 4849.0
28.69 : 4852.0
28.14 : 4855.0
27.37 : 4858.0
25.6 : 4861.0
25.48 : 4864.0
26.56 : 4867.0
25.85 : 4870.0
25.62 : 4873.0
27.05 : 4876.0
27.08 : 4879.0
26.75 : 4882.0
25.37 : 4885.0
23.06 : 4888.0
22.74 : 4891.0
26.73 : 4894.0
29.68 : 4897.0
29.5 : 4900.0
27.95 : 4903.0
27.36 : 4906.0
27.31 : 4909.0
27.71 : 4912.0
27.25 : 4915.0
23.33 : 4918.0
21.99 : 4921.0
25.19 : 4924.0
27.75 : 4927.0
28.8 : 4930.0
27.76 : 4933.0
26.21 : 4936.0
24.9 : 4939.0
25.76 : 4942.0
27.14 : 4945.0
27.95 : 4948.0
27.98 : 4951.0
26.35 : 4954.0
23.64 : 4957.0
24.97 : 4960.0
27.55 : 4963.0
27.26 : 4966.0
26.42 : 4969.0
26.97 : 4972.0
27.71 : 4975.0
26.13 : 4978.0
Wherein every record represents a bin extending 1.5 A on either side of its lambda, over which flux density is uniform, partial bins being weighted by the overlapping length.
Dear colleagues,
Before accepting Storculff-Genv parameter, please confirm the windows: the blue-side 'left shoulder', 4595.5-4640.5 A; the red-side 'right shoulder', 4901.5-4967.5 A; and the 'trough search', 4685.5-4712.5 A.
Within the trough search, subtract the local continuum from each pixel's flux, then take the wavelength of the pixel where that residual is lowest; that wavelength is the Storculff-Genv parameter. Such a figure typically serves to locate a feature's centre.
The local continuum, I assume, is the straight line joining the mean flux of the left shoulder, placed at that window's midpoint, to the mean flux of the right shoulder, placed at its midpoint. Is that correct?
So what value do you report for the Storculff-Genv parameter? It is 4705.0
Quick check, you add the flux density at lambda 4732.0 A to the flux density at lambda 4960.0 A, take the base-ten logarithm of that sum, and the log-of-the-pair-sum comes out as 1.71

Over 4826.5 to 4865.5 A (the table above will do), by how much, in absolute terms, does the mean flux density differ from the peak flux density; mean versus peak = 1.5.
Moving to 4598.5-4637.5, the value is 1.8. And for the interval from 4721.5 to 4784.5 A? 3.5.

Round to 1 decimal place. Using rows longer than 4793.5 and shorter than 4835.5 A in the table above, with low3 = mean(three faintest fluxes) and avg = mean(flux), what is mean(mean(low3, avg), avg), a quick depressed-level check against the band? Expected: 26.7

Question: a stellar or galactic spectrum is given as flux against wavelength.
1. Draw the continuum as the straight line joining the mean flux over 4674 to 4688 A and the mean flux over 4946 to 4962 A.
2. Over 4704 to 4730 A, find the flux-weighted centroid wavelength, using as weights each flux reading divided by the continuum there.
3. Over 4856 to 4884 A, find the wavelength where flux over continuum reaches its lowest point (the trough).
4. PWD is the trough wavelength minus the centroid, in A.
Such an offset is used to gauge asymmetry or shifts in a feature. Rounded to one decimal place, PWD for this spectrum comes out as 146.9 A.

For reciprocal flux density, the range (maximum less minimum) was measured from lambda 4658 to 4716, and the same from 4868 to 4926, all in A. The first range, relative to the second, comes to 0.52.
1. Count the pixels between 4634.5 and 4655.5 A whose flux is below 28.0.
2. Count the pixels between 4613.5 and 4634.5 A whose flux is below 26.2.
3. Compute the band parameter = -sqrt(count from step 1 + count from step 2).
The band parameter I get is -2.24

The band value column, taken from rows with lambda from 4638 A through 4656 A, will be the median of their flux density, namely 27.9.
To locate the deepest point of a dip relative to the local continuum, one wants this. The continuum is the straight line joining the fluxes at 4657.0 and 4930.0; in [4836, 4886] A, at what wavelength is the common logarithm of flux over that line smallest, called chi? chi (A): 4885.0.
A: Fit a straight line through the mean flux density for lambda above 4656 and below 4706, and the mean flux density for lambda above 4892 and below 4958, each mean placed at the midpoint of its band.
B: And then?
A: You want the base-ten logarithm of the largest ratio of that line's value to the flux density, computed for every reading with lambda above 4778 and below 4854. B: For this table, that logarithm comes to 0.058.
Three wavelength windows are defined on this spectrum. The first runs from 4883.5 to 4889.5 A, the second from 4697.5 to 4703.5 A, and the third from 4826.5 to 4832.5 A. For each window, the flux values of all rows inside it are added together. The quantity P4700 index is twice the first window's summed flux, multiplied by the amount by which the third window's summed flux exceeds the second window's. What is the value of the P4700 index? -169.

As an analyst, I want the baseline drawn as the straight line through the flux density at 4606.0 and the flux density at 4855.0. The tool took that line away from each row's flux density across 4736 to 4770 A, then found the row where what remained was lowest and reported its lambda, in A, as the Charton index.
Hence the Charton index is 4765.0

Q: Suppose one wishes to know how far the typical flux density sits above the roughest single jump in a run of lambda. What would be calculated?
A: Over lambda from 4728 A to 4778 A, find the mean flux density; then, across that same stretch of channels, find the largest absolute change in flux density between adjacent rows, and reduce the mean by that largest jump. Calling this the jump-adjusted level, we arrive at 24.4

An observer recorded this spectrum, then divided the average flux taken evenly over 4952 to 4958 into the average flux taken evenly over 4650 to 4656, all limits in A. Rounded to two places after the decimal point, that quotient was 1.11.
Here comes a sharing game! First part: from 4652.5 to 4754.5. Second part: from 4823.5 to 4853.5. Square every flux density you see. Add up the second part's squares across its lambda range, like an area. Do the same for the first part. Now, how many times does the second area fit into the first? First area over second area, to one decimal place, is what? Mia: 3.6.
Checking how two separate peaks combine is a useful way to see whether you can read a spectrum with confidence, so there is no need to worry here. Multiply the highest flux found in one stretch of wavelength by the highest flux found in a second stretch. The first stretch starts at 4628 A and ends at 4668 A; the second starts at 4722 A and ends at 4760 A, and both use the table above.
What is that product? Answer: 921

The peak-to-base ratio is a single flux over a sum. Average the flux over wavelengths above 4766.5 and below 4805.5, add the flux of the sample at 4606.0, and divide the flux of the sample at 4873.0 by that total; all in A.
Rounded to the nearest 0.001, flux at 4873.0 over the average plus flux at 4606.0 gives 0.486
